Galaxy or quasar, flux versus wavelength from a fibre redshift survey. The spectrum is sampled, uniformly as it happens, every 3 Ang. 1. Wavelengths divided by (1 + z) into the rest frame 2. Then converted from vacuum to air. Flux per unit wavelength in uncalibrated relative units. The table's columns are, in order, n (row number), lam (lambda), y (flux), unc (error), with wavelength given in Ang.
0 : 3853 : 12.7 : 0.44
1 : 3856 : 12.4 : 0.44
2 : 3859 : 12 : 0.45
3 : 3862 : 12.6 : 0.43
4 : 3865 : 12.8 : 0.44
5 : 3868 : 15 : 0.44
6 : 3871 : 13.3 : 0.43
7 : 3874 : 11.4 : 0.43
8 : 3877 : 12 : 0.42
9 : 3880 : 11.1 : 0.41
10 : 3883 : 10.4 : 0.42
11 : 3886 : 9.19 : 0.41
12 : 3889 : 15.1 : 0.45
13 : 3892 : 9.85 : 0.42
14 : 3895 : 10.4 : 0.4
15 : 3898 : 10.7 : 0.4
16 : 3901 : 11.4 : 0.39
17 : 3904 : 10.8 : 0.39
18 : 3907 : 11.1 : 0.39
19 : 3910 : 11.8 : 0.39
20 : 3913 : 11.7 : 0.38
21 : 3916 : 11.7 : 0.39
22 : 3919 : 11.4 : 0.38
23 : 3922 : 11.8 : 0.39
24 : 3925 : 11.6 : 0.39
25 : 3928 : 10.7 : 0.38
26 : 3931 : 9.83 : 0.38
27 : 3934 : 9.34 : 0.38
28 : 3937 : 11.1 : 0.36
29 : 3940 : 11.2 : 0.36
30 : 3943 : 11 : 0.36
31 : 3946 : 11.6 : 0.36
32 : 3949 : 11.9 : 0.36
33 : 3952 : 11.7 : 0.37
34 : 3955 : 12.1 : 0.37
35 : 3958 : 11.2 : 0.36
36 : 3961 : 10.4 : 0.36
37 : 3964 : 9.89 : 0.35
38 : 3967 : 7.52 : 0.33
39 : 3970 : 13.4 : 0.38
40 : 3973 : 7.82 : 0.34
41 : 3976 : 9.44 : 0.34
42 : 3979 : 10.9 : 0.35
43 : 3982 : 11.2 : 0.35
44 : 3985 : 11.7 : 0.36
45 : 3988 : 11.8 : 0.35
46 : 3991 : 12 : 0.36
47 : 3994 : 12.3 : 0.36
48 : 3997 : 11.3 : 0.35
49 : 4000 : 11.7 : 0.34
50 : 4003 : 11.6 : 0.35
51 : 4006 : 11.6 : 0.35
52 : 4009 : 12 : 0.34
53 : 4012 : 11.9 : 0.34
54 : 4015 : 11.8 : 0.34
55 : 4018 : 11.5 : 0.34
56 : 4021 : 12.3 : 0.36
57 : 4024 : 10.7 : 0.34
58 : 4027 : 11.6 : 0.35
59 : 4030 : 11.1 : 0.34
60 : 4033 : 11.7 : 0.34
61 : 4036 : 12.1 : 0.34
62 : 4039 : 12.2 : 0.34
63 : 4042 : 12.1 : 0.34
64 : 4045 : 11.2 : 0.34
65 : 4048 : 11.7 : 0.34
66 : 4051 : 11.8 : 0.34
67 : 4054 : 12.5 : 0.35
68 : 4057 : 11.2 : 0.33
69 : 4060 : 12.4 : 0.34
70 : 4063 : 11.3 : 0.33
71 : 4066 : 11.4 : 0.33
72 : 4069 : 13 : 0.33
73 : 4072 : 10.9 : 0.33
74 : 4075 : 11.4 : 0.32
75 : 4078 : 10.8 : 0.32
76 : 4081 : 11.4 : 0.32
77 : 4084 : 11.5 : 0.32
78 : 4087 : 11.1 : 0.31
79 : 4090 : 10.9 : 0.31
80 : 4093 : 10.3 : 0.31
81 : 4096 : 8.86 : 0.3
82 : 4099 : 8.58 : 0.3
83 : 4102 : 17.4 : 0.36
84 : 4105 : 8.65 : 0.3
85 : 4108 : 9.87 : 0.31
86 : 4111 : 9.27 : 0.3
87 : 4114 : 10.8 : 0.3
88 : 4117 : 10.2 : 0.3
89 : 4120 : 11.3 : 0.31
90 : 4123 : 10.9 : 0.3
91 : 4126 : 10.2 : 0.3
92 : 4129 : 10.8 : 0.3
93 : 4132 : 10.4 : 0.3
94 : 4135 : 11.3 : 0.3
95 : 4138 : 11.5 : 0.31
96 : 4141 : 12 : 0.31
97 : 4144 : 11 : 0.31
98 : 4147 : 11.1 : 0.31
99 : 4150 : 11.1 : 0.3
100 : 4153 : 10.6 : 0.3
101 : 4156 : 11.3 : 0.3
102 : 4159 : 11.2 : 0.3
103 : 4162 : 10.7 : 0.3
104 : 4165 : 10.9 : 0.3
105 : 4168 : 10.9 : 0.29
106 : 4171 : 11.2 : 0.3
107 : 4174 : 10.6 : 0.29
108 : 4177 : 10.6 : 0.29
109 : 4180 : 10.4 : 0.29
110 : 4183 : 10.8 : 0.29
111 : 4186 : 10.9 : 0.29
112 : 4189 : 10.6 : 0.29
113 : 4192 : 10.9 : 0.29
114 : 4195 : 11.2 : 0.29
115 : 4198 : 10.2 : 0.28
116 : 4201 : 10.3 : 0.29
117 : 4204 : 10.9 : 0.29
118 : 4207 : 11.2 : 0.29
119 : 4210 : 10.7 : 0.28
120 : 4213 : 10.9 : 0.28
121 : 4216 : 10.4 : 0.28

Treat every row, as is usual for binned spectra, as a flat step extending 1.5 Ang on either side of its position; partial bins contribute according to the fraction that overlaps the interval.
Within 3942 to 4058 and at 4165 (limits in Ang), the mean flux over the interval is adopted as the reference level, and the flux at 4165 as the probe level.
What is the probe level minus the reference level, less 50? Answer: -50.47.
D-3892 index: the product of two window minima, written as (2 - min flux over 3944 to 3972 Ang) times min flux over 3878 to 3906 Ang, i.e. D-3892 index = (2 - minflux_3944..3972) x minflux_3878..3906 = -51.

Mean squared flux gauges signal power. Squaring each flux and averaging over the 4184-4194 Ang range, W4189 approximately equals 117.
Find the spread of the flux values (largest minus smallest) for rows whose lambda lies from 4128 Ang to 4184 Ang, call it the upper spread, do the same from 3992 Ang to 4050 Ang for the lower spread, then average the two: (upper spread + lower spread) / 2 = 2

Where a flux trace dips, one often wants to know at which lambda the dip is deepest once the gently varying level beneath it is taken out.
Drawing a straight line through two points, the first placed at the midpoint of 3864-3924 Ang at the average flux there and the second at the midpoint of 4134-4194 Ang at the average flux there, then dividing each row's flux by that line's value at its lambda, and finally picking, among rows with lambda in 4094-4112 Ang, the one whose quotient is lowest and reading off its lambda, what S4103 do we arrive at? 4099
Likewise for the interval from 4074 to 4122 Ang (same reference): 4099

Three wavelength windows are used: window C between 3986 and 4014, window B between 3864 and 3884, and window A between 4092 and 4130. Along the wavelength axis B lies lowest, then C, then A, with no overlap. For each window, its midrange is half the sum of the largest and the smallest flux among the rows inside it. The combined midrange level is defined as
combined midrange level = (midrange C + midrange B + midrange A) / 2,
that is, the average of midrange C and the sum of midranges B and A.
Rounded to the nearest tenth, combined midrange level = 18.7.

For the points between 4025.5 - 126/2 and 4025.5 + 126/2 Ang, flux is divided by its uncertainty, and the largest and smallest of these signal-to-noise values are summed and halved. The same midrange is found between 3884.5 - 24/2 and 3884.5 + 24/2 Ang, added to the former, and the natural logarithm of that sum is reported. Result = 4.08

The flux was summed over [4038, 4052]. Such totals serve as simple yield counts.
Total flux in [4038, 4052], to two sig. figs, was 59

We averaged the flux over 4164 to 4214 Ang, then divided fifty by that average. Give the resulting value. 4.64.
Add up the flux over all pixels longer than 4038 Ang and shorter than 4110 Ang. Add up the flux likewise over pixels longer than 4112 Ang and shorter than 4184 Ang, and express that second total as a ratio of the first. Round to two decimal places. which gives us 0.96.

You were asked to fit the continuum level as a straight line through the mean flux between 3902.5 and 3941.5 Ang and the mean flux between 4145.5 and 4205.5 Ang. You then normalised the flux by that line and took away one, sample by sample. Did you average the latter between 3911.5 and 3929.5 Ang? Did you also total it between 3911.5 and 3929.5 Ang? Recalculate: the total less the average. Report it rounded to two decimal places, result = 0.18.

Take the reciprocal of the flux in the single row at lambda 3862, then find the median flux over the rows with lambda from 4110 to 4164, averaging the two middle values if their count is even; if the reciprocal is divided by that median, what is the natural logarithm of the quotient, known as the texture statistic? -4.93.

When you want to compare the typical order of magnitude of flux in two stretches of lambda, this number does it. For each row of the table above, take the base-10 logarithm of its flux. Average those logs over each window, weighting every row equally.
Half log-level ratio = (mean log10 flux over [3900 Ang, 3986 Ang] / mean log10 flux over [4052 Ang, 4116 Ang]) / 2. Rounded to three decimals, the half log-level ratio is 0.498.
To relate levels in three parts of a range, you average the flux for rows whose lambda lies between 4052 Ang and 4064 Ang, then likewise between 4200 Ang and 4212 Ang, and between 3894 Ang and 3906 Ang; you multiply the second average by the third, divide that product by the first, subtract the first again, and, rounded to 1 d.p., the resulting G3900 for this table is -2.0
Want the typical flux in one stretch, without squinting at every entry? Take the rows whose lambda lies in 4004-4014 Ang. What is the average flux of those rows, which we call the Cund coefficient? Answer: 11.8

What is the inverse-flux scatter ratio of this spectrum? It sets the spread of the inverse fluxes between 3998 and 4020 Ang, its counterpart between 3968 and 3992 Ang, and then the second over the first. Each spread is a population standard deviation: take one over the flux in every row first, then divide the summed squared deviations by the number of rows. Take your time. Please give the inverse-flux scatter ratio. 13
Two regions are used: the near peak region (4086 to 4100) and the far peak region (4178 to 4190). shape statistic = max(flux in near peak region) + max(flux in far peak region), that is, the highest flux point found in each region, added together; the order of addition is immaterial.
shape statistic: 22.0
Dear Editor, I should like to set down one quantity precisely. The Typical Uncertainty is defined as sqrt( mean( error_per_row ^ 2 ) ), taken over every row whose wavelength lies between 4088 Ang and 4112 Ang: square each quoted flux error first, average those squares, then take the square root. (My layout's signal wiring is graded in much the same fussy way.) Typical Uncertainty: 0.31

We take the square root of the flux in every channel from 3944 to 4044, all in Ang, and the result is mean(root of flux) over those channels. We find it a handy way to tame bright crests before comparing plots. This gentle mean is 3.36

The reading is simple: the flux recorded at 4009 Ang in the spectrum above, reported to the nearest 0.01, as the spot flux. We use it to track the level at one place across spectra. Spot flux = 12.00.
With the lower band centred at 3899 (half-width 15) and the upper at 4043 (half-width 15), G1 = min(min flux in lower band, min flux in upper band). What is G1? 9.19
